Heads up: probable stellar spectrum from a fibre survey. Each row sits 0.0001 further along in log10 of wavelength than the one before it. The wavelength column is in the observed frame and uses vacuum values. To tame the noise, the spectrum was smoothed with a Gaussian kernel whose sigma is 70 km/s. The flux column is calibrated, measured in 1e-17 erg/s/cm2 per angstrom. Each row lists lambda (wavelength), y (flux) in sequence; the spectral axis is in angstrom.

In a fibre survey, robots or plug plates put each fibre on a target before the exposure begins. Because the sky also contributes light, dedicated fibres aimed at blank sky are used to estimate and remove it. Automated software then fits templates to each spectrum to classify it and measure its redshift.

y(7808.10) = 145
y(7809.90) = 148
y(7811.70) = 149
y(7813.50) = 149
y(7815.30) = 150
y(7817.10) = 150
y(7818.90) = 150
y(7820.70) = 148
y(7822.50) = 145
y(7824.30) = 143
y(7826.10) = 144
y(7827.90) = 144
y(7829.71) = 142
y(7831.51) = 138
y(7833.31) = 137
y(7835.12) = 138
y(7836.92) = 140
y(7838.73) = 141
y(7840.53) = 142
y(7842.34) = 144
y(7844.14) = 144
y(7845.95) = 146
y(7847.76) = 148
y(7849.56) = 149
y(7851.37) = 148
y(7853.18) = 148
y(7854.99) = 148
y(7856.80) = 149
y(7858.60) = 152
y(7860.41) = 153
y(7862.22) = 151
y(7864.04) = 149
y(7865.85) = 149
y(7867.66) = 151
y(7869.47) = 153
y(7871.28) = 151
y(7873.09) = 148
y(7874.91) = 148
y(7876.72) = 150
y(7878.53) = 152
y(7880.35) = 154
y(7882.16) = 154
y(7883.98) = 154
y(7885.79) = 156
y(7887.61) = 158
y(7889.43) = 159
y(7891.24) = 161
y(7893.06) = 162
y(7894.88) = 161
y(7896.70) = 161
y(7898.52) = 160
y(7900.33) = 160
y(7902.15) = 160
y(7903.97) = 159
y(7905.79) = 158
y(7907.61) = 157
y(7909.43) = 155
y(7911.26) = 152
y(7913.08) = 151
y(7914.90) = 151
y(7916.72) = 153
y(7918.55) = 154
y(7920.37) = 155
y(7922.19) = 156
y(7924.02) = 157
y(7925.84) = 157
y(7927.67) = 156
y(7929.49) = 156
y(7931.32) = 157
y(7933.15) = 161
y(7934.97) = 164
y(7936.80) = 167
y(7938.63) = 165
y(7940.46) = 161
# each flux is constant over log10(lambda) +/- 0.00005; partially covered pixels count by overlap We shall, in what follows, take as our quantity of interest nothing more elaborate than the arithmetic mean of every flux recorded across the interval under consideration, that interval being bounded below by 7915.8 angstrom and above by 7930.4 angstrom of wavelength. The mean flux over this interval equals 156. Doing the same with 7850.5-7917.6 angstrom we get 154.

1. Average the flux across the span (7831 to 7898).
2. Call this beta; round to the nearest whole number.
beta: 150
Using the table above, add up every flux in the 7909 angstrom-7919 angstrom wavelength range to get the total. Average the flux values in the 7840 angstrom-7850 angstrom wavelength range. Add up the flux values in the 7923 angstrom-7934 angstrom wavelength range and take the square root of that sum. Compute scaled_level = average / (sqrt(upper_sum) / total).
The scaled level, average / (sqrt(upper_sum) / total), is 4338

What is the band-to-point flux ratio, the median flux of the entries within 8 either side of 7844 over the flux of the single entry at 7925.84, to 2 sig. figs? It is 0.92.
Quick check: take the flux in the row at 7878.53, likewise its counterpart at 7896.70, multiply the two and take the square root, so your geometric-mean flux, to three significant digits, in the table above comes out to 156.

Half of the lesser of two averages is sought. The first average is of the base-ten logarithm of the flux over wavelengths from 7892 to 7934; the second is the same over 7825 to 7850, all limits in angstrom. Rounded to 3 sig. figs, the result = 1.08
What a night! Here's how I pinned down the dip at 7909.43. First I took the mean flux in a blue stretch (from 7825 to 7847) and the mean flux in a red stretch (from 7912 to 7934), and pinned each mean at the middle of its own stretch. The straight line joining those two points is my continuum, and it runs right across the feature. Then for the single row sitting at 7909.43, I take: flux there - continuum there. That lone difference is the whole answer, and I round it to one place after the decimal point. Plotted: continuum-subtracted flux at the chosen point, 1.8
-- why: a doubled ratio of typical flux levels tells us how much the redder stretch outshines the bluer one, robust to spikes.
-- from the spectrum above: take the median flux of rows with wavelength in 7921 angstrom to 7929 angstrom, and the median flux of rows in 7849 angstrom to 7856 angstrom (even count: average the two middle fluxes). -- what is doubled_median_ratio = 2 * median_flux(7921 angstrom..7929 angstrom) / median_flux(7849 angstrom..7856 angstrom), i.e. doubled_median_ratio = 2.11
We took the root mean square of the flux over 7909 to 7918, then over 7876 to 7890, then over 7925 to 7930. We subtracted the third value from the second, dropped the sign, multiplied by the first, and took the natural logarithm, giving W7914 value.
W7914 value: 5.5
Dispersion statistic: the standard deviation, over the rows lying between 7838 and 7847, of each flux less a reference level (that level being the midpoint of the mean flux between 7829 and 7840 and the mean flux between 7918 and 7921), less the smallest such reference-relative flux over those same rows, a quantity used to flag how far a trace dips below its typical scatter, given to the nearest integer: 8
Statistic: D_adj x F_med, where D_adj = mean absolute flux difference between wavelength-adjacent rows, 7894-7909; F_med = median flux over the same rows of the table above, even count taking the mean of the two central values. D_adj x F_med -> 91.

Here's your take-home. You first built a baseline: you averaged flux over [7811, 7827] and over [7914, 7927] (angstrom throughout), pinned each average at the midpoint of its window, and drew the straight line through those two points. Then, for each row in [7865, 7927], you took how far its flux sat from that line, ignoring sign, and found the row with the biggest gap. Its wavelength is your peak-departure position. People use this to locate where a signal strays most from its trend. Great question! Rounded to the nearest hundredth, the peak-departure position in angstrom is 7893.06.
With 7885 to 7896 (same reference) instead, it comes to 7893.06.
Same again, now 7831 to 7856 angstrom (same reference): 7833.31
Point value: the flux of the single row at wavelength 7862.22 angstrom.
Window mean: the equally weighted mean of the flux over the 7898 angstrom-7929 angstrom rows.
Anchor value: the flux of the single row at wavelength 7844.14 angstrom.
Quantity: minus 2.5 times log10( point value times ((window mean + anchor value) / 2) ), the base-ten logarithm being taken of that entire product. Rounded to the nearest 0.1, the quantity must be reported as -10.9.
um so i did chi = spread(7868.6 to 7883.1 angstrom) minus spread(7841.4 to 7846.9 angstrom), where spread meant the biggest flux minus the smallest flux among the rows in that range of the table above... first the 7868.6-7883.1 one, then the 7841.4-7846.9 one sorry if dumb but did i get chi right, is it 4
